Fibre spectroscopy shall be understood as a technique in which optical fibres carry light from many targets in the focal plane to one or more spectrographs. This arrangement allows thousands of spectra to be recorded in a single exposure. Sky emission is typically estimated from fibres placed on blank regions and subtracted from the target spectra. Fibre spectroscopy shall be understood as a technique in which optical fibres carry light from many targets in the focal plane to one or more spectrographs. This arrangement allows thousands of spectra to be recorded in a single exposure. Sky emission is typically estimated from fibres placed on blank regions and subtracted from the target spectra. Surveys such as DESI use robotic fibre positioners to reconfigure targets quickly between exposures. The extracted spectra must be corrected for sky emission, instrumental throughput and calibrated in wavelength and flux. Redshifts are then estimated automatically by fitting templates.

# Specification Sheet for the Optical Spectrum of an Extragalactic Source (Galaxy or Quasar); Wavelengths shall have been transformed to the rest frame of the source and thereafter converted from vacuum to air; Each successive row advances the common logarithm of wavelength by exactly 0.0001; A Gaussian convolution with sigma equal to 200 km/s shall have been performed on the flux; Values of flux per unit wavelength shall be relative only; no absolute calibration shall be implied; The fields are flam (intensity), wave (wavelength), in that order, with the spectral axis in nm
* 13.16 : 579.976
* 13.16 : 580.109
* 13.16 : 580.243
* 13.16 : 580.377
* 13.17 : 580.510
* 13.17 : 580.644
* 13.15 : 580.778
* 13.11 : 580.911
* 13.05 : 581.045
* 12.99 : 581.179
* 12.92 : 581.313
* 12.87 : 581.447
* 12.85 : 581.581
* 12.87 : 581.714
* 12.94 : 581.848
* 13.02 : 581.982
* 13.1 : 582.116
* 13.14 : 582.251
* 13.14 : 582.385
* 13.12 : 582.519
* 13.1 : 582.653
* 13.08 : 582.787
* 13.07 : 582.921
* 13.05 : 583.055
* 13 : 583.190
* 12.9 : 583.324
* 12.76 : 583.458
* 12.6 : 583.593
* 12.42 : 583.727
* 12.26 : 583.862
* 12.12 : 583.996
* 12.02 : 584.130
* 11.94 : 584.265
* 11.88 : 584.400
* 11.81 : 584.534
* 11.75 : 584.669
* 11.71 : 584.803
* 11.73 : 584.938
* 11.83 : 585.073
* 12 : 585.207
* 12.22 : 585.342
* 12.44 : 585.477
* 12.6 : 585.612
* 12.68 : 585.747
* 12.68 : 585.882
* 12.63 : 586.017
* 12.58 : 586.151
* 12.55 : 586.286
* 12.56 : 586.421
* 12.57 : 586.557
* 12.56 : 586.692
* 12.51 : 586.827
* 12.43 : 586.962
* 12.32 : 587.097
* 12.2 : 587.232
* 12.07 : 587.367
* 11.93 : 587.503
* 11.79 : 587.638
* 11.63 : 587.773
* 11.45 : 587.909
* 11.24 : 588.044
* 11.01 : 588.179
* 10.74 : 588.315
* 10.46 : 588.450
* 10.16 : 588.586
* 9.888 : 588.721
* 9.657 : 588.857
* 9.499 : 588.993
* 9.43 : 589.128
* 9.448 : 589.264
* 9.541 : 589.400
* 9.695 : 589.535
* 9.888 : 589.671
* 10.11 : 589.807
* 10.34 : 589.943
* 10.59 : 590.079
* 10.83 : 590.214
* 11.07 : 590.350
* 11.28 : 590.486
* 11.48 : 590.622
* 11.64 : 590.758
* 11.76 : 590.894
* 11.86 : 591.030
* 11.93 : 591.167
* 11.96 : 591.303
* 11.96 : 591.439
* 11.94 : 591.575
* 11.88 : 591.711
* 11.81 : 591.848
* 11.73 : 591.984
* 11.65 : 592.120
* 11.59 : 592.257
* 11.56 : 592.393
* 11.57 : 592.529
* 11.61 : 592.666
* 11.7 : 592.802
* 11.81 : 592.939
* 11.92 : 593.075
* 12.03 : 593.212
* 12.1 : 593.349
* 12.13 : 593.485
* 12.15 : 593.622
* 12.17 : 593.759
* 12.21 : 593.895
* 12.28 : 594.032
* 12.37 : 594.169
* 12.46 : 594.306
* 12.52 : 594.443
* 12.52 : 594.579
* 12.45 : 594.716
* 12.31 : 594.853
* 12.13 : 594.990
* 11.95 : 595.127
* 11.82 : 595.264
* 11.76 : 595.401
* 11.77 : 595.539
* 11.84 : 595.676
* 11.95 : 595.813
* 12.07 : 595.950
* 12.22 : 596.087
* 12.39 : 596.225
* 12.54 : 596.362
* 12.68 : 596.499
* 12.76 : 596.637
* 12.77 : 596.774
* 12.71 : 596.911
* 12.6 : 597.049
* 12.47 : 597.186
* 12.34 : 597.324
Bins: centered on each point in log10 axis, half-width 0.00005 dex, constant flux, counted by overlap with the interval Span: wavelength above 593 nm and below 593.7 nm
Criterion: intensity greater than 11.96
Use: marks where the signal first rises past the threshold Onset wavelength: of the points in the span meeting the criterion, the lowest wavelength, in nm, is 593.212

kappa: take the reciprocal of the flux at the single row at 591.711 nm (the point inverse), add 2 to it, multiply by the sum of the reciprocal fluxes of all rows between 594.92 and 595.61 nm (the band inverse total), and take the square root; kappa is 0.936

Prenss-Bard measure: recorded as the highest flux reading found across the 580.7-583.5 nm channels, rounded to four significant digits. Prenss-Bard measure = 13.15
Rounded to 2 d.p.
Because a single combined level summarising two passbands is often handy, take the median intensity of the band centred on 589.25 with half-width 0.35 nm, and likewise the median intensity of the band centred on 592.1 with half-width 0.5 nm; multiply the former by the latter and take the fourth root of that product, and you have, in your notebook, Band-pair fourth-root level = 3.24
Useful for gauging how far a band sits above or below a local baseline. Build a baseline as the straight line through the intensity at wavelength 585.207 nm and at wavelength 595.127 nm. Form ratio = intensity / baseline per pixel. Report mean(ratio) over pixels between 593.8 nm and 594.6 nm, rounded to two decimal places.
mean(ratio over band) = 1.04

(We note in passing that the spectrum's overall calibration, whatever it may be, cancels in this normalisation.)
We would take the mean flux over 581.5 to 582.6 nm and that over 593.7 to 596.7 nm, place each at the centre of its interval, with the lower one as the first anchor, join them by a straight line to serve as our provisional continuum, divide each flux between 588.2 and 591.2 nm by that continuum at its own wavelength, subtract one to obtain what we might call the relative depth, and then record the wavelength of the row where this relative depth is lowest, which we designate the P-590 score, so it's 589.128 nm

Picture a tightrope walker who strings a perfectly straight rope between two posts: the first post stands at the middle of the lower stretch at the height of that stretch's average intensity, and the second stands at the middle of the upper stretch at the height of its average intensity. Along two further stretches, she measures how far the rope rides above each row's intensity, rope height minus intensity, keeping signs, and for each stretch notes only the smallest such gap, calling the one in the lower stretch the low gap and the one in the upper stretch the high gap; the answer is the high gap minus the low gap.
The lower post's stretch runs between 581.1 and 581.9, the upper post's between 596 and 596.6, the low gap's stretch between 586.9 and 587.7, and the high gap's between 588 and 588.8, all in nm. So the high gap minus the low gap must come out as 1.2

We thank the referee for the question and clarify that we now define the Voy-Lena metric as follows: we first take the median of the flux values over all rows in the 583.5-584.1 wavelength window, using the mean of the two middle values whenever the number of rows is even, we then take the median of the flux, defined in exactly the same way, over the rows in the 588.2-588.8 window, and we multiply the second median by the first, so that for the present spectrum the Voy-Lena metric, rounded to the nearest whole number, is 127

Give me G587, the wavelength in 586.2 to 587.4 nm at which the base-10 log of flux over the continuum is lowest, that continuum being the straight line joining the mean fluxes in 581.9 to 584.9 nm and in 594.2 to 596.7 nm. 587.367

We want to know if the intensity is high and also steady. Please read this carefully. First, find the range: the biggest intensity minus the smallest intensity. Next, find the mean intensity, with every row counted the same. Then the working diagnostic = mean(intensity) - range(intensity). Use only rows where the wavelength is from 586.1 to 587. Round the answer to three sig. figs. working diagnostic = 12.4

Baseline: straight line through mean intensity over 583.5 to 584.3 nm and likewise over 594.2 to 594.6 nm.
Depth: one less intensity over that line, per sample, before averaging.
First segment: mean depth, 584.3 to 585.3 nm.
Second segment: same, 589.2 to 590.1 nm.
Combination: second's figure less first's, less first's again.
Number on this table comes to 0.13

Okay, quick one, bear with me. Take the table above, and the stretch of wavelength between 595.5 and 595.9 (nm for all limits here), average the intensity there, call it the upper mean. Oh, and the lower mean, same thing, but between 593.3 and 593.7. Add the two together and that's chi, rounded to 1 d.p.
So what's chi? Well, 24.0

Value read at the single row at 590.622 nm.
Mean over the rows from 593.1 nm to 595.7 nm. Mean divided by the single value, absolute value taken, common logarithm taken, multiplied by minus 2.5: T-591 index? -0.062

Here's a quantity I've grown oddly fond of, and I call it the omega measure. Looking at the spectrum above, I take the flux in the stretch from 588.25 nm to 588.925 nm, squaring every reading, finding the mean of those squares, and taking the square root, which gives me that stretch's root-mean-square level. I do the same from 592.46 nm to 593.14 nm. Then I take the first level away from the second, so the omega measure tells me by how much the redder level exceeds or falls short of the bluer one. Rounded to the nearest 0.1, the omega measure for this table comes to 1.5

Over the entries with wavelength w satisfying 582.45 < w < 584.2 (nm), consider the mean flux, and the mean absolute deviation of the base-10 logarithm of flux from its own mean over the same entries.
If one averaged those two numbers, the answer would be 6.37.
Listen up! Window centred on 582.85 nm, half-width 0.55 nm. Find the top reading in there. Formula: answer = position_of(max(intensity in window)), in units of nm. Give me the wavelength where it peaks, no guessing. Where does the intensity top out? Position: 582.385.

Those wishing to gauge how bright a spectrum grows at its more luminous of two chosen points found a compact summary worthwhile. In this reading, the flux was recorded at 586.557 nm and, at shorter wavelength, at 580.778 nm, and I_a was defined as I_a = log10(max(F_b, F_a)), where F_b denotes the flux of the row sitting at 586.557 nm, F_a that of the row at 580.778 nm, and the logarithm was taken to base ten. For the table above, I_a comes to 1.119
